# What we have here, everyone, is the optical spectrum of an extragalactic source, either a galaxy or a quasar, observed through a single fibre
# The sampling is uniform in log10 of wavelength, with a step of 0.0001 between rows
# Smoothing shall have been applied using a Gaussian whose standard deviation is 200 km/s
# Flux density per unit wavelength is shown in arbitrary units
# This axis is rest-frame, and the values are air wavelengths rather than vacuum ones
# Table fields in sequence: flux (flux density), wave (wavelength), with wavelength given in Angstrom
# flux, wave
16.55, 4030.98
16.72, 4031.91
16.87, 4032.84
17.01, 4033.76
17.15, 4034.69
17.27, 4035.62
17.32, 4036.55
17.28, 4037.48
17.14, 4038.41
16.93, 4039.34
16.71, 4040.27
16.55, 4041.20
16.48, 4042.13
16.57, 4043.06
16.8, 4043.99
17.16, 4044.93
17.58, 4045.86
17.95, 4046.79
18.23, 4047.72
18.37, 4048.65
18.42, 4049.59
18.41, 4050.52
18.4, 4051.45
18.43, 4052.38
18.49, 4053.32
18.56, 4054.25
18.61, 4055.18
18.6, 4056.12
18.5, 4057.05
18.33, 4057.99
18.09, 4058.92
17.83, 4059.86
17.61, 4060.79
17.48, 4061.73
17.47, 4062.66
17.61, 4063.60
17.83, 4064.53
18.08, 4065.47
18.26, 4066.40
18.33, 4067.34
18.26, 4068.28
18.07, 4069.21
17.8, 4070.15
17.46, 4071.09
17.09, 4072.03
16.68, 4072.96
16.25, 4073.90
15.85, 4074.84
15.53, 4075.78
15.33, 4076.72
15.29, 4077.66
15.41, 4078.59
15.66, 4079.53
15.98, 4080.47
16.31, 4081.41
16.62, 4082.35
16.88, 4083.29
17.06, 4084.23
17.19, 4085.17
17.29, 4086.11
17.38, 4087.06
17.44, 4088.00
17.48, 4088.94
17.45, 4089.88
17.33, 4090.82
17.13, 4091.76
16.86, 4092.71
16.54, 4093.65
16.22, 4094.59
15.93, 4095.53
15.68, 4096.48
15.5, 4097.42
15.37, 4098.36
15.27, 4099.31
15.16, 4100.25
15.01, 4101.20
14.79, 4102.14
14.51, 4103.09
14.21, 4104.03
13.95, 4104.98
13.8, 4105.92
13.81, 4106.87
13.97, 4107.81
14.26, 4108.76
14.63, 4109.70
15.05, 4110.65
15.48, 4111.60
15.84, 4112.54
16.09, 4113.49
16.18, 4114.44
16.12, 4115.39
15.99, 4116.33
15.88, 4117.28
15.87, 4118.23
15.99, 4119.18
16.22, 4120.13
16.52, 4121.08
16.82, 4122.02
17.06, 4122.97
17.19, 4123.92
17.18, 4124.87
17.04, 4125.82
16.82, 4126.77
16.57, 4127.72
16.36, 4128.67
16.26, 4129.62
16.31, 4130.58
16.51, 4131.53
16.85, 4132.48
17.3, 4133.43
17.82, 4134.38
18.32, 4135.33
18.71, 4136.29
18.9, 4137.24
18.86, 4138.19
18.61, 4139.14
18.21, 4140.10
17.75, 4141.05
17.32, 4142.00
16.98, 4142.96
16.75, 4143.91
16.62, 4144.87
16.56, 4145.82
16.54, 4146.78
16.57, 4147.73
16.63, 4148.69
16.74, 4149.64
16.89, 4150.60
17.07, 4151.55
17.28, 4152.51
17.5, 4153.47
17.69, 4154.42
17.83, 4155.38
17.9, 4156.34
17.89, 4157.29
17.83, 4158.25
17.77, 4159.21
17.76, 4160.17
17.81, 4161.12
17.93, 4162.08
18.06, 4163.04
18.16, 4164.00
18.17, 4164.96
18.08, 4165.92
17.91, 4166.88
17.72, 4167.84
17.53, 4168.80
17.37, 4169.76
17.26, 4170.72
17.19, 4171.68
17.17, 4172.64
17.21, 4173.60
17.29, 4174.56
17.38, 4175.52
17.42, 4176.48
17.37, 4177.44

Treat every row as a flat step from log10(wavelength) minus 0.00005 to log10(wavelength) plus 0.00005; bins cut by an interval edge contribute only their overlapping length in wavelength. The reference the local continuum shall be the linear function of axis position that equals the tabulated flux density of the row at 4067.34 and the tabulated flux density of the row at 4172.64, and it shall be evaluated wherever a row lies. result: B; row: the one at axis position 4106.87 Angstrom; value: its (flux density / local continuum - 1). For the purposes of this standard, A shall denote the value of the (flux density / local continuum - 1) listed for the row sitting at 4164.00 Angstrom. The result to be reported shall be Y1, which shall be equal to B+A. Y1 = -0.18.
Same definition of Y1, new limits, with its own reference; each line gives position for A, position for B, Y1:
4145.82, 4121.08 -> -0.12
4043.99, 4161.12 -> -0.07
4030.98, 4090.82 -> -0.16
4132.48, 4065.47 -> -0.06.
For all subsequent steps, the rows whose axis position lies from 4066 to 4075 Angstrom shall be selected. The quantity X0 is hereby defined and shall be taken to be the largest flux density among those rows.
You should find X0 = 18.33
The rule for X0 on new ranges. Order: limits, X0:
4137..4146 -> 18.9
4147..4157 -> 17.9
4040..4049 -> 18.37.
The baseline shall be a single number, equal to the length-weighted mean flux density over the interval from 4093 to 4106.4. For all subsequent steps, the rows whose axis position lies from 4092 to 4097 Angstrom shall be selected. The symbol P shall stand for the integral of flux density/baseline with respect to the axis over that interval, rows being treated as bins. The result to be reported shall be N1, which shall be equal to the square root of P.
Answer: 2.32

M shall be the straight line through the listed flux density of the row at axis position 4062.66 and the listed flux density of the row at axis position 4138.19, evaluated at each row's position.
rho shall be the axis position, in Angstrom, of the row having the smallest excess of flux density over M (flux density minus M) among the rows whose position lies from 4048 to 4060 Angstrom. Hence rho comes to 4059.86 Angstrom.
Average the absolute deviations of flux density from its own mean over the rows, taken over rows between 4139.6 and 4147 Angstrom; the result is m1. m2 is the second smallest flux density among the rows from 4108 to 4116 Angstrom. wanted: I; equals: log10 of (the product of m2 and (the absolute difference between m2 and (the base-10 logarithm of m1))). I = 2.34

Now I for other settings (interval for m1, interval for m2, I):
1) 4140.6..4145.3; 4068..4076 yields 2.41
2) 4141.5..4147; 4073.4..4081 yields 2.39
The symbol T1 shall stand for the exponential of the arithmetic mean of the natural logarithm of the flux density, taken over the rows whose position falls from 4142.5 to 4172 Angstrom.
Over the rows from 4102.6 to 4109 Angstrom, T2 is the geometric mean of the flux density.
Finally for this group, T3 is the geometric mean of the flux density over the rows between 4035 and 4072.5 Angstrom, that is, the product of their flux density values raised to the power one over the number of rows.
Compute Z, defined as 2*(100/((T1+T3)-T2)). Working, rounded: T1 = 17.4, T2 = 14.1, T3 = 17.7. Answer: 9.5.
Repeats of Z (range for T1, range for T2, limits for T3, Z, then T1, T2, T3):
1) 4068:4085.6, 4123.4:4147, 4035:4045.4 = 12.4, 16.5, 17.3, 16.9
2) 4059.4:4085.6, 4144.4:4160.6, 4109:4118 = 13.0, 16.9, 17.2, 15.7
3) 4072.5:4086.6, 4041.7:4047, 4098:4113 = 14.5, 16.2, 17.1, 14.7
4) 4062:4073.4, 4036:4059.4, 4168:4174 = 11.6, 17.7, 17.7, 17.3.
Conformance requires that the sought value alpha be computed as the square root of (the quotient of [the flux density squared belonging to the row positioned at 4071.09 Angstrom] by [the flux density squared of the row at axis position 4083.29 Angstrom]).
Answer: 1.03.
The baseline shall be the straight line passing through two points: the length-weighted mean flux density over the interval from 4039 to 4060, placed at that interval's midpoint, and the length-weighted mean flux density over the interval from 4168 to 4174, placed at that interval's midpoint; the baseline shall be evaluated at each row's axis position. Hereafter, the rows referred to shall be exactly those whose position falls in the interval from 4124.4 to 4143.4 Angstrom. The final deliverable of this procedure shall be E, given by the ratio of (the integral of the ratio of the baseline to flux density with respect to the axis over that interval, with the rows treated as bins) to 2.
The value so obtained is 9.5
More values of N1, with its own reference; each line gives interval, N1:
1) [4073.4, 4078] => 2.18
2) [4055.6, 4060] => 2.30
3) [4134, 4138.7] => 2.40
